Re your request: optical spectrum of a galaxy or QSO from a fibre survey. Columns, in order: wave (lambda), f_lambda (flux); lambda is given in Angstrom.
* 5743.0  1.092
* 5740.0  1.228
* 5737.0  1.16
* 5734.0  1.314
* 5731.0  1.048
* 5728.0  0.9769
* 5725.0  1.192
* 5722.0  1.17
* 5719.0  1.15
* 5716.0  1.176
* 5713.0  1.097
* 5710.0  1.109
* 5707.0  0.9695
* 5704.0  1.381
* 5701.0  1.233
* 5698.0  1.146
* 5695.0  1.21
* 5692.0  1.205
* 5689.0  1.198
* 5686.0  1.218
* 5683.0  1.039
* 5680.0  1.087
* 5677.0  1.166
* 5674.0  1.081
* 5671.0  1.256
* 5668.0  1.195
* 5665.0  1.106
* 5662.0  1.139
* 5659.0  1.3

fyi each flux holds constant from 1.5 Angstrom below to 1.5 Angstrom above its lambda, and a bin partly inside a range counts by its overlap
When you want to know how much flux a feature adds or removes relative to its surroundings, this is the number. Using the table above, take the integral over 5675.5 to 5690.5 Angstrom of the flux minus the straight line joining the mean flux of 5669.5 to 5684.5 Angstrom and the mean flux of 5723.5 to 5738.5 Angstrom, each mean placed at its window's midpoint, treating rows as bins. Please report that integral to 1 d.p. 0.2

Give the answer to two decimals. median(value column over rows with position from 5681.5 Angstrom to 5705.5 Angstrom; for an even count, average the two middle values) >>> 1.21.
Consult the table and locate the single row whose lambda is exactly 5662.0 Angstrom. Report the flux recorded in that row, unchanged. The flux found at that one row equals 1.139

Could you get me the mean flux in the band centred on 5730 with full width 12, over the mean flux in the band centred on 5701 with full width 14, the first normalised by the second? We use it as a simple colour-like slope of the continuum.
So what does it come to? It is 0.95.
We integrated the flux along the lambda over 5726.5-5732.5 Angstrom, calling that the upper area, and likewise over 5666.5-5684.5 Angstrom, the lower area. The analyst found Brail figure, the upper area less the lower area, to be -14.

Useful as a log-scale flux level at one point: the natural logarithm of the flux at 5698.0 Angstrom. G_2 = 0.14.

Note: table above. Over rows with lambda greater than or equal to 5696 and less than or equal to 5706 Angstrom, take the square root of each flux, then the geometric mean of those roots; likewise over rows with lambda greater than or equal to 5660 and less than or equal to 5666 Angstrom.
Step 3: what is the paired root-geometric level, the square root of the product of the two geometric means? 1.088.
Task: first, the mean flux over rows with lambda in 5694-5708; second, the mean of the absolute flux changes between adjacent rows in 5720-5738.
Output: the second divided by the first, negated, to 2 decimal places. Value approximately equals -0.12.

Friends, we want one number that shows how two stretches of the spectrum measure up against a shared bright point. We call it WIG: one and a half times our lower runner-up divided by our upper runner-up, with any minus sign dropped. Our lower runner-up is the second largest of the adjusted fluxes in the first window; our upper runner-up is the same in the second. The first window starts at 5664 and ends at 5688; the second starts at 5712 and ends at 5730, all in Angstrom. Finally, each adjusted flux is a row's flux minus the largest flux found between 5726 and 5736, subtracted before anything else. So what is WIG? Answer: 1.0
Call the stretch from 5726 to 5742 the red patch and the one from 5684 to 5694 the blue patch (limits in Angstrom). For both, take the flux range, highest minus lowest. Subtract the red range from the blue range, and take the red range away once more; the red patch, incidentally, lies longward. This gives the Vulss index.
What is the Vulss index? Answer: -0.65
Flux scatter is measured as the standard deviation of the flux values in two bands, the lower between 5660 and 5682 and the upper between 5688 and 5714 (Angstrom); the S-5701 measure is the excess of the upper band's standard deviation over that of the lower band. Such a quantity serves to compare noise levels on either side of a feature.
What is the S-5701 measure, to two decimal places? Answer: 0.05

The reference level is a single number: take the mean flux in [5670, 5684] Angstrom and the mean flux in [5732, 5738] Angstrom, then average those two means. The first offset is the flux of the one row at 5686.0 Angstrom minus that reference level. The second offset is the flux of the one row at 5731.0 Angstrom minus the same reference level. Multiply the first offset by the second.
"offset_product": -0.005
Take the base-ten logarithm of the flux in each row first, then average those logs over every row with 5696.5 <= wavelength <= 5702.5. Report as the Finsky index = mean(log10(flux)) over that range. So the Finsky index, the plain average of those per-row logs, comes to 0.075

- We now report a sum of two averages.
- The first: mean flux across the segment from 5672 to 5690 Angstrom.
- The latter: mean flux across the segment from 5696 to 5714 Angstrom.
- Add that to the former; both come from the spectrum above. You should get 2.29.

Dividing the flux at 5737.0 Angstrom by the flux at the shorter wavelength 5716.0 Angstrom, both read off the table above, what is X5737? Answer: 0.986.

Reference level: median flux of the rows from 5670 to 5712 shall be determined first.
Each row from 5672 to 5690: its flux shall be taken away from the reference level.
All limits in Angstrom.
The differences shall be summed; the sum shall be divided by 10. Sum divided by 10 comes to 0.030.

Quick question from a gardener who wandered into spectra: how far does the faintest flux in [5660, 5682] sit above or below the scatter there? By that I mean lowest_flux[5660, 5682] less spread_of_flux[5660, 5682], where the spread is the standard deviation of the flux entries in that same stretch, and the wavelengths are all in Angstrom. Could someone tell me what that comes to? 1.02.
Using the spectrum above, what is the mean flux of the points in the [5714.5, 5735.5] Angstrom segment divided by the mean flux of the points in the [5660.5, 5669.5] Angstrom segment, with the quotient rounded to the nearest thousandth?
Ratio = 1.000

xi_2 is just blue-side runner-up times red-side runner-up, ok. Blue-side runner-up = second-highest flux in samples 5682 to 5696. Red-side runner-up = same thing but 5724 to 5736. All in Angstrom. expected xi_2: 1.44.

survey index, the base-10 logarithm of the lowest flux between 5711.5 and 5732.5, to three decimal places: -0.010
